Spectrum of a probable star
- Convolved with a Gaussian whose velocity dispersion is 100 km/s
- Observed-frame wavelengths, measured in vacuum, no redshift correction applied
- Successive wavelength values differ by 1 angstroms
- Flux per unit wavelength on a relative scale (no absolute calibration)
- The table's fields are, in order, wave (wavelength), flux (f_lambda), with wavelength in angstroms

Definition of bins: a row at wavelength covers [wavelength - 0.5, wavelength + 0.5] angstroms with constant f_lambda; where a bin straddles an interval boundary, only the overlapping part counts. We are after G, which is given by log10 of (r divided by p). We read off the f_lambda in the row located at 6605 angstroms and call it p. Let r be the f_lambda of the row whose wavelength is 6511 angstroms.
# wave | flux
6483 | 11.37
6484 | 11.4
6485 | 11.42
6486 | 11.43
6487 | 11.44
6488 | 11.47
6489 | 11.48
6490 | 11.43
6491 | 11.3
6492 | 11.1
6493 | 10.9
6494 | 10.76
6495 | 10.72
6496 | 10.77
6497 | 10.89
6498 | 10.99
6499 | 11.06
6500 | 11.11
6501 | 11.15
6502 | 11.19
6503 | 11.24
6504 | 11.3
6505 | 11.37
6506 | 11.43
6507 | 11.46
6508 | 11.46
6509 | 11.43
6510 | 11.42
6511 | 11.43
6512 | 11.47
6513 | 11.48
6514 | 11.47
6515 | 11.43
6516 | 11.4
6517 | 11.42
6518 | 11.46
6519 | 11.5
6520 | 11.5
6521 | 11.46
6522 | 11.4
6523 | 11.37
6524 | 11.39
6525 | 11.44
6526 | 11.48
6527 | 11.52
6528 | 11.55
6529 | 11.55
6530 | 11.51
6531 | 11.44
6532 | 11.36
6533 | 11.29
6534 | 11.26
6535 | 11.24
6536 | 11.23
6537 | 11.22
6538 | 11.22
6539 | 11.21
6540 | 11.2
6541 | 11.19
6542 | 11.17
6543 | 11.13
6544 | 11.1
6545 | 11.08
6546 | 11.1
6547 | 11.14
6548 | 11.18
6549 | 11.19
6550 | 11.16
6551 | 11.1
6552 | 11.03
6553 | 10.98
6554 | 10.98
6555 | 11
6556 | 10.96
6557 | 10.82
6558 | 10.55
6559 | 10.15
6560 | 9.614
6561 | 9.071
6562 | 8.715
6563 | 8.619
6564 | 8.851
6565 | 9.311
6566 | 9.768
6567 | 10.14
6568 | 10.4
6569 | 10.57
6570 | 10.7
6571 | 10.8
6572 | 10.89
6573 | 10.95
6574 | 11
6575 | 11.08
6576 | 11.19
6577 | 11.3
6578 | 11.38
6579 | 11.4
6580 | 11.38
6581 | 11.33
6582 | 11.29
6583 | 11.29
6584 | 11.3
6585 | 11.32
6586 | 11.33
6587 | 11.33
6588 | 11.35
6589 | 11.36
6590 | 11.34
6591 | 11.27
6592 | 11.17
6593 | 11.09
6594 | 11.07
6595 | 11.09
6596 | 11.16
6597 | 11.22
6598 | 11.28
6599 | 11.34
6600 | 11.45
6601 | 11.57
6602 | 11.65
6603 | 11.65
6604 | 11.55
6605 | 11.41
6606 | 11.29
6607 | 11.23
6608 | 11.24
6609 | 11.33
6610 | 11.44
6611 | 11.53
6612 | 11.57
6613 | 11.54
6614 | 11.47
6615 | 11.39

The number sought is 0.00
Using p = 11.41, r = 11.43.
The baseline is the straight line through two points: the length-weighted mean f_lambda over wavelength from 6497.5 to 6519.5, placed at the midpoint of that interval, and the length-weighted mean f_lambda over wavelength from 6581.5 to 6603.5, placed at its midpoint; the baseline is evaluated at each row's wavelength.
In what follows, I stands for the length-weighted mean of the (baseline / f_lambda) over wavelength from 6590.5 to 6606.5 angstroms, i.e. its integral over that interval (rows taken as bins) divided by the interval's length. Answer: 1.00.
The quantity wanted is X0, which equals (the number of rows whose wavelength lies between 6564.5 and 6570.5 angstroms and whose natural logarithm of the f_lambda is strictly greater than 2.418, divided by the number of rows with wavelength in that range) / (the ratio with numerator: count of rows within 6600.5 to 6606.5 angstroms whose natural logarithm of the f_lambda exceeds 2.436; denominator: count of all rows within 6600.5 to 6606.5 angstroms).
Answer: 0.0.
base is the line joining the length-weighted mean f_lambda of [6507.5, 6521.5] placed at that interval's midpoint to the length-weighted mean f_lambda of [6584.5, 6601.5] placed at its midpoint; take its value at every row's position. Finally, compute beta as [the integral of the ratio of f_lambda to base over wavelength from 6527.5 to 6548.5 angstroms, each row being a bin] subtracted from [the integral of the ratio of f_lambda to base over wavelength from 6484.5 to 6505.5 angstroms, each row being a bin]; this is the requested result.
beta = -0.3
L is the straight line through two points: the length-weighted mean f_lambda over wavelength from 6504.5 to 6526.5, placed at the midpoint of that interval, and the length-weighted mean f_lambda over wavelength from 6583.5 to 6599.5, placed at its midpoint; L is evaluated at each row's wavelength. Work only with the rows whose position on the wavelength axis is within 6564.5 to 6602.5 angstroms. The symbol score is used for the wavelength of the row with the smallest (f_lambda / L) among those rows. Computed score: 6565 angstroms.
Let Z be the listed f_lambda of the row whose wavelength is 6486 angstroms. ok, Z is 11.43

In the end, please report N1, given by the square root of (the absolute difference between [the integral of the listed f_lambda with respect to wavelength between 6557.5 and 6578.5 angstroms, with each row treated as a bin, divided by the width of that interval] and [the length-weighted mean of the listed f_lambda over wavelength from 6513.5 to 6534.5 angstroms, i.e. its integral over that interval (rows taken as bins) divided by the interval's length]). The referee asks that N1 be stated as 1.1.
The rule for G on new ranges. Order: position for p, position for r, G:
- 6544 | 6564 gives -0.10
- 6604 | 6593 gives -0.02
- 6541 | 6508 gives 0.01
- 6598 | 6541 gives 0.00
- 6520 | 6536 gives -0.01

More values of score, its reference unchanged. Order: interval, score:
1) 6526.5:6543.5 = 6543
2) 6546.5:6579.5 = 6563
